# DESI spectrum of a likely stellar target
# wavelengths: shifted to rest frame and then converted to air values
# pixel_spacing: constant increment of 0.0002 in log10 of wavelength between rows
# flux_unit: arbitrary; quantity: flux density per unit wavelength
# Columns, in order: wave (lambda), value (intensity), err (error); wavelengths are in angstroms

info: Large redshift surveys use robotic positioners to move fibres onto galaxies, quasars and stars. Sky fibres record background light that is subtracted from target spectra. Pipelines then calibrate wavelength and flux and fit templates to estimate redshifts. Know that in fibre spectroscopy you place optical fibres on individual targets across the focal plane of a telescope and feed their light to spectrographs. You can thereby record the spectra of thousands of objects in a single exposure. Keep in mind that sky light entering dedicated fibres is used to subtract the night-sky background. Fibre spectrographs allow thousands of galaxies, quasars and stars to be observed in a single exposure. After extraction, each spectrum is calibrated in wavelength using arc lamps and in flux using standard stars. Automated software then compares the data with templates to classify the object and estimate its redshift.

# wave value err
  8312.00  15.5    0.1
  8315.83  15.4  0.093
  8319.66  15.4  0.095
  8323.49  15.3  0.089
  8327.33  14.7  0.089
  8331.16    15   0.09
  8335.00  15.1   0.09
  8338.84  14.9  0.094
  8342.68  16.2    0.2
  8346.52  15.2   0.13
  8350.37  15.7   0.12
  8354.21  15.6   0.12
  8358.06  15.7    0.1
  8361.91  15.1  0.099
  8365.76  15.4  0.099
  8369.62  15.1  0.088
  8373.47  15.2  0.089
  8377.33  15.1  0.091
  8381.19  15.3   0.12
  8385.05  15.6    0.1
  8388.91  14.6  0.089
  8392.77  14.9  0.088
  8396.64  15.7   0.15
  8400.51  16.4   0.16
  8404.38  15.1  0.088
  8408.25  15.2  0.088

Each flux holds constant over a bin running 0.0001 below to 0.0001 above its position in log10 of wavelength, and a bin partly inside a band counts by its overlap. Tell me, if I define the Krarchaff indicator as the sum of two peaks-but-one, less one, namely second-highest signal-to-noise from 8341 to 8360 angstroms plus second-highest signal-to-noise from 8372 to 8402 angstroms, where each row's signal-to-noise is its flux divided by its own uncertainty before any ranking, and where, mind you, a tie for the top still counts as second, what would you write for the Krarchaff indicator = 299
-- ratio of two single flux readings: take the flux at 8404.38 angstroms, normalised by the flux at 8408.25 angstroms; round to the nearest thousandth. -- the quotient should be 0.993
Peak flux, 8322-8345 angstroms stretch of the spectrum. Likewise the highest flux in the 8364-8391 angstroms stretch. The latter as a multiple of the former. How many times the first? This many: 0.96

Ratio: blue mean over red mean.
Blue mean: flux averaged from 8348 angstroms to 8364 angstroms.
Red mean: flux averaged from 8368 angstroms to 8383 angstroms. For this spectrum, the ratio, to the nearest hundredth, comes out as 1.02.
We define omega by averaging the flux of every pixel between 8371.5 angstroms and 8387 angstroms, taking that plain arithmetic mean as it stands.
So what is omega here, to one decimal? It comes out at 15.3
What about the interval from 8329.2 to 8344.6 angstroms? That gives 15.3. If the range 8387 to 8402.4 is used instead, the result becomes 15.4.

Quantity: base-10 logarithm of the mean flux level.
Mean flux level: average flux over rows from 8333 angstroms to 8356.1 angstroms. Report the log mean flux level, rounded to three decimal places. 1.189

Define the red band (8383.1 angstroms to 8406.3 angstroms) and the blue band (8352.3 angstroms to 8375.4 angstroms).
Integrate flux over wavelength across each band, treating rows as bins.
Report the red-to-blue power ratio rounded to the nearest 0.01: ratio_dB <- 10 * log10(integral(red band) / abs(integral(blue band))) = 0.03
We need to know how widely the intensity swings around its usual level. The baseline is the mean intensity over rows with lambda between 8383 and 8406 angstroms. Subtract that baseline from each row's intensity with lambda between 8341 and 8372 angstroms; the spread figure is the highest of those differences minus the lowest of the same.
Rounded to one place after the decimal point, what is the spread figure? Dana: 1.1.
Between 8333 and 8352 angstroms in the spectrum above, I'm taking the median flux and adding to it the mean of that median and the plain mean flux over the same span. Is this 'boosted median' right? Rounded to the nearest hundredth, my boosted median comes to 30.51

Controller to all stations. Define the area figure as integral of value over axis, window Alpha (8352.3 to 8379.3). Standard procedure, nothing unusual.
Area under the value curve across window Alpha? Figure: 413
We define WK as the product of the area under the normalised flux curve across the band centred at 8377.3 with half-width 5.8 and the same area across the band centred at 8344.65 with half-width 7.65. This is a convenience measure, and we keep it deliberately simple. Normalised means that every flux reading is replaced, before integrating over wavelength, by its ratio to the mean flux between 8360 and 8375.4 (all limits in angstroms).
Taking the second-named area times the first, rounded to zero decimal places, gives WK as 181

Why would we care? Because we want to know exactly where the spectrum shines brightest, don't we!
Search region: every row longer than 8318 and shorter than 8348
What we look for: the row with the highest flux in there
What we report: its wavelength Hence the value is 8342.68 angstroms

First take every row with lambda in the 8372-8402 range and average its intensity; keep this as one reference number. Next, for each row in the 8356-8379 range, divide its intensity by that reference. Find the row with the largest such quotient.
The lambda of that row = 8358.06 angstroms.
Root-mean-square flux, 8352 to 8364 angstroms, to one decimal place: 15.5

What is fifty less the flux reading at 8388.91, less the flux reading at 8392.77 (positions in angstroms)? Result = 20.5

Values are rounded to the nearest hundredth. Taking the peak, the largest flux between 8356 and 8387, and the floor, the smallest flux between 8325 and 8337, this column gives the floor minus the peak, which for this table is -1.00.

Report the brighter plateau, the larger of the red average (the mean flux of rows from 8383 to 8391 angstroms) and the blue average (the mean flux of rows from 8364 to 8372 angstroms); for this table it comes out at 15.2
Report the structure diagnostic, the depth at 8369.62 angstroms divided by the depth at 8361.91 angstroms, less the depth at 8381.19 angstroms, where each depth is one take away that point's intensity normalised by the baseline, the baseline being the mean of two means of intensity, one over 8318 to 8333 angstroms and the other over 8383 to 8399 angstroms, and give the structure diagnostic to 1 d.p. 1.0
